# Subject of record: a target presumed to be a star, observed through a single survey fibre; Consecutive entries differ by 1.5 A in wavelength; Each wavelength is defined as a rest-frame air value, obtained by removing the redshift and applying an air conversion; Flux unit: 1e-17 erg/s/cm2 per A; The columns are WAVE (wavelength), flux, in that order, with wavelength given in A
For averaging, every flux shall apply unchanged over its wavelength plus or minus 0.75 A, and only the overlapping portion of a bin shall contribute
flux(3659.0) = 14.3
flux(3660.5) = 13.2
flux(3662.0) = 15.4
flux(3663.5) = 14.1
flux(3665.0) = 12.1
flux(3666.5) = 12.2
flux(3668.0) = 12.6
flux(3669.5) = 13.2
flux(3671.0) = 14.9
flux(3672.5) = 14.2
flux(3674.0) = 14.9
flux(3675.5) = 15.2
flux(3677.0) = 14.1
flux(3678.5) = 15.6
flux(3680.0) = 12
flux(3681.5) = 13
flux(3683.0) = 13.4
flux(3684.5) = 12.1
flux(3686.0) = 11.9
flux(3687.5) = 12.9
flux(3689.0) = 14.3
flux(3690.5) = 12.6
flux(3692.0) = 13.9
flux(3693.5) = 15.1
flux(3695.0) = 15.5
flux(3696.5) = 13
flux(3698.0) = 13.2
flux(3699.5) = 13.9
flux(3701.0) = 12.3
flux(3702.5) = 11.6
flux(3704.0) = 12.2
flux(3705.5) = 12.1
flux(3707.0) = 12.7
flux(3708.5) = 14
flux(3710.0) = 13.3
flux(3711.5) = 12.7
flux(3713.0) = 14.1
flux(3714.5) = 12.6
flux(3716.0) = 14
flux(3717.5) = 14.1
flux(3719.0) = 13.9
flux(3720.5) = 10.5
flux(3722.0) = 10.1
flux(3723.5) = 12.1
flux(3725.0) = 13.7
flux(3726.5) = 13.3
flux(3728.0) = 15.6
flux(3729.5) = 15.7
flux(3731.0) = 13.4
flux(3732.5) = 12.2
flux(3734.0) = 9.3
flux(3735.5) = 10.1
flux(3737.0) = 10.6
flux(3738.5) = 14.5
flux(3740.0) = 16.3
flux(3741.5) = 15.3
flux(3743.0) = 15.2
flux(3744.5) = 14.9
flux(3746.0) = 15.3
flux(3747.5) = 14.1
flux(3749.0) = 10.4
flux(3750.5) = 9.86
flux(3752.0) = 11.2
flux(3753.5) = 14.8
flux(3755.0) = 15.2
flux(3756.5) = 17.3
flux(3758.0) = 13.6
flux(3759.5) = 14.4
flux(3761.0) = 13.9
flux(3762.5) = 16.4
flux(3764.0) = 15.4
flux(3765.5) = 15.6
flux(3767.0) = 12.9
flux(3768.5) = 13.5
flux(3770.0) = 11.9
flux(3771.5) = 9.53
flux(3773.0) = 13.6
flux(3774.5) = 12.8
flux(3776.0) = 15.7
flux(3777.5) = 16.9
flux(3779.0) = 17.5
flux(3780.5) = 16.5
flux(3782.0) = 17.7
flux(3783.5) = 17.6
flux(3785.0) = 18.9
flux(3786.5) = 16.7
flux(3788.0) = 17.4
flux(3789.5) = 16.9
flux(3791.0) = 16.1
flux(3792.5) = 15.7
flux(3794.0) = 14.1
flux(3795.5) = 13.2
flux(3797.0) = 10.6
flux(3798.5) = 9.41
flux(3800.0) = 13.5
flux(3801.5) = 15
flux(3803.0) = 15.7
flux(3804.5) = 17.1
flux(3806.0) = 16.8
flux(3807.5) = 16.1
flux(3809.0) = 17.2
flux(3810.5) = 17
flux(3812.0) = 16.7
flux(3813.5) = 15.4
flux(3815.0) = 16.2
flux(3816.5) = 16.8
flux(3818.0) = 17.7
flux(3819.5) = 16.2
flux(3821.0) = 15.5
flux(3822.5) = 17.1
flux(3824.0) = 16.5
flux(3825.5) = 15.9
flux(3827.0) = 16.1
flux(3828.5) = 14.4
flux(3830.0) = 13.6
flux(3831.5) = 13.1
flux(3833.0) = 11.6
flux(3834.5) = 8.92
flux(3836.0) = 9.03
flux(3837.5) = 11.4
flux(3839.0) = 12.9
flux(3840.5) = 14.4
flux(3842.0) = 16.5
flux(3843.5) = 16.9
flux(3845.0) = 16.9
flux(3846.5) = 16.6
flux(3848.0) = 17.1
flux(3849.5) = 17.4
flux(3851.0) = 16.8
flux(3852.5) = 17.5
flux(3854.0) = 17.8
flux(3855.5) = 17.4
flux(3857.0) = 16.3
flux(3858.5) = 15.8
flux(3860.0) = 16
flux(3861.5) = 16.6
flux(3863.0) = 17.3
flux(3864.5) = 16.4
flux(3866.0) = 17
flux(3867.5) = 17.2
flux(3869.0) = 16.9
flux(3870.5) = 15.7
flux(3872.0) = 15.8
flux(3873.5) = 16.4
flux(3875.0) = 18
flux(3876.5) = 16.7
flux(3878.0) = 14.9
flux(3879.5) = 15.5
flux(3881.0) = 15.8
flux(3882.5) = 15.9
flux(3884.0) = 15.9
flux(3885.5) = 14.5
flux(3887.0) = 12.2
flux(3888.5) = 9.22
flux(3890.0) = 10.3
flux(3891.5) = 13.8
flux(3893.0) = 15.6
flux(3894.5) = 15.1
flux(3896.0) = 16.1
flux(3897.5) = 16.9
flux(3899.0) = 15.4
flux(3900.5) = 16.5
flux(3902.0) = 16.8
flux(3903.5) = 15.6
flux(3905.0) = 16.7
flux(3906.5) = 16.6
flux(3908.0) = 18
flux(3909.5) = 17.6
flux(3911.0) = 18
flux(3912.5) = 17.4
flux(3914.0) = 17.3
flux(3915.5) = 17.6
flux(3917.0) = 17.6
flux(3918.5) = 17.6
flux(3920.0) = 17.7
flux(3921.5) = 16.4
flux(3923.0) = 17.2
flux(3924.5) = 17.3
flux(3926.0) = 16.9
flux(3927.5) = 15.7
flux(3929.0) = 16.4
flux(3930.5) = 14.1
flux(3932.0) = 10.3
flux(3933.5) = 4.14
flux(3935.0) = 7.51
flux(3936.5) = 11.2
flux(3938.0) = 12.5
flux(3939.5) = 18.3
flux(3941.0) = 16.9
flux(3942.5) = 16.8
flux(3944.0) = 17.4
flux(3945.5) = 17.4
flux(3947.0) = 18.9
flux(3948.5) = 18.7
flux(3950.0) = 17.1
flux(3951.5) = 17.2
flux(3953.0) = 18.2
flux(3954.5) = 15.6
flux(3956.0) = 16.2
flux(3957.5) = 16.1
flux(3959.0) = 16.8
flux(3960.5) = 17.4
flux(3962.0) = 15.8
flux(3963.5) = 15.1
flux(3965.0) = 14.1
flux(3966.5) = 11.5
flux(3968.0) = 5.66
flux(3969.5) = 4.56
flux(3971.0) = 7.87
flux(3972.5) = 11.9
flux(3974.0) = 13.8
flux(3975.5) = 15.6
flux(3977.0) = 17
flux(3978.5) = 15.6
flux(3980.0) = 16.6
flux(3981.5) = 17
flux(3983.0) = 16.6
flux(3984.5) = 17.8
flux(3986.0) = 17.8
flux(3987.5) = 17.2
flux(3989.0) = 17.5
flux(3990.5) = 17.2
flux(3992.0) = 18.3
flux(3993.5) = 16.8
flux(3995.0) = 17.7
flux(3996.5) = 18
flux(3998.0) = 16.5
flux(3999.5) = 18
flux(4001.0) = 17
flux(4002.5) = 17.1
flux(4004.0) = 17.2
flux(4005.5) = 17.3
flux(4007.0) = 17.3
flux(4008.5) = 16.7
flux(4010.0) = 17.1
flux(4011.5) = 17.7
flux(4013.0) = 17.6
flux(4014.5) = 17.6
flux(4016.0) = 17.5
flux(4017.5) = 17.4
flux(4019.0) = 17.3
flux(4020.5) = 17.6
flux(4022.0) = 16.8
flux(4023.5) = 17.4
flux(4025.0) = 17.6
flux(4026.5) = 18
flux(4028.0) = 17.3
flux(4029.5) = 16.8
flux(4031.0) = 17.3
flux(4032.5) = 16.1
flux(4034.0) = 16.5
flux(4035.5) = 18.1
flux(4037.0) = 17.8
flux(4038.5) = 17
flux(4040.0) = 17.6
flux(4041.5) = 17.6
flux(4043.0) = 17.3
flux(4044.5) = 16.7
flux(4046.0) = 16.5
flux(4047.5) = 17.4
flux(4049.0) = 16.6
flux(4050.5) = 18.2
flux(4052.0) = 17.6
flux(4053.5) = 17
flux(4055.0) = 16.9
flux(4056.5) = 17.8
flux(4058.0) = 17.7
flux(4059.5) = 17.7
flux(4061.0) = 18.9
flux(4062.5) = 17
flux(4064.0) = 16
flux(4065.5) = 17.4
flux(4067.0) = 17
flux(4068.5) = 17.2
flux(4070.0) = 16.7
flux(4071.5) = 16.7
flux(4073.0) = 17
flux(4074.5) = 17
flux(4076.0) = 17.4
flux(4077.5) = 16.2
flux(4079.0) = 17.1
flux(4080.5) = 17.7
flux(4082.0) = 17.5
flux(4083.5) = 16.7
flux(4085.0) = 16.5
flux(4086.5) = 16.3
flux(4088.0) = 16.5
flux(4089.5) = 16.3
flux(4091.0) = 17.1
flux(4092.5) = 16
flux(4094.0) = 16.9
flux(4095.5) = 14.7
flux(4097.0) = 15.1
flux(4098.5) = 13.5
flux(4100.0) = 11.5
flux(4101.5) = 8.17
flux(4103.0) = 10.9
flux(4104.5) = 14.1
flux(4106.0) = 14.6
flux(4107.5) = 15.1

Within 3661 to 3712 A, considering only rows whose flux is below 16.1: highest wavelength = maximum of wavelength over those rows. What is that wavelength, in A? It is 3711.5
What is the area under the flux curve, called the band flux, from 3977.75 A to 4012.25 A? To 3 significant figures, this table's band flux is 594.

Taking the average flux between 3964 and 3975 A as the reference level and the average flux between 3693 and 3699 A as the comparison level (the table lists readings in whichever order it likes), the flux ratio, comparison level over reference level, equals 1.4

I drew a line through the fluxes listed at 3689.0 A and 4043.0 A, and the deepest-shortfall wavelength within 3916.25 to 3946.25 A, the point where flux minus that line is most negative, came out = 3933.5 A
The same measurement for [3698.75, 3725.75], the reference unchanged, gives 3722.0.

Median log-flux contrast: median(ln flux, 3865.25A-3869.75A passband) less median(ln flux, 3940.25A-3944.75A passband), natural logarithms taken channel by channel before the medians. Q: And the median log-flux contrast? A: 0.01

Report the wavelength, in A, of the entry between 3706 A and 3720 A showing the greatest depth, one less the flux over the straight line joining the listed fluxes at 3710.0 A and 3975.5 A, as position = 3714.5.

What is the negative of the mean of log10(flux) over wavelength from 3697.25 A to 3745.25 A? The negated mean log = -1.11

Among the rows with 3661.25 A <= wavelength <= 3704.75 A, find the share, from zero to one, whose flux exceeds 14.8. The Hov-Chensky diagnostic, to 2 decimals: 0.24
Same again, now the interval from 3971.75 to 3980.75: 0.67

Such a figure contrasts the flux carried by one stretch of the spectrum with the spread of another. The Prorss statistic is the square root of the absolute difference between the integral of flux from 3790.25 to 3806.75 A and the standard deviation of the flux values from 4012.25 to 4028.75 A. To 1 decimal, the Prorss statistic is 15.3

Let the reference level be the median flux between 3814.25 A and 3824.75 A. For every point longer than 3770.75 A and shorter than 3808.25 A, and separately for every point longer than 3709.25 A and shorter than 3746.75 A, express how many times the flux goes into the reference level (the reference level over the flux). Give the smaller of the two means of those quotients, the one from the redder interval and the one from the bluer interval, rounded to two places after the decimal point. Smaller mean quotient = 1.12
